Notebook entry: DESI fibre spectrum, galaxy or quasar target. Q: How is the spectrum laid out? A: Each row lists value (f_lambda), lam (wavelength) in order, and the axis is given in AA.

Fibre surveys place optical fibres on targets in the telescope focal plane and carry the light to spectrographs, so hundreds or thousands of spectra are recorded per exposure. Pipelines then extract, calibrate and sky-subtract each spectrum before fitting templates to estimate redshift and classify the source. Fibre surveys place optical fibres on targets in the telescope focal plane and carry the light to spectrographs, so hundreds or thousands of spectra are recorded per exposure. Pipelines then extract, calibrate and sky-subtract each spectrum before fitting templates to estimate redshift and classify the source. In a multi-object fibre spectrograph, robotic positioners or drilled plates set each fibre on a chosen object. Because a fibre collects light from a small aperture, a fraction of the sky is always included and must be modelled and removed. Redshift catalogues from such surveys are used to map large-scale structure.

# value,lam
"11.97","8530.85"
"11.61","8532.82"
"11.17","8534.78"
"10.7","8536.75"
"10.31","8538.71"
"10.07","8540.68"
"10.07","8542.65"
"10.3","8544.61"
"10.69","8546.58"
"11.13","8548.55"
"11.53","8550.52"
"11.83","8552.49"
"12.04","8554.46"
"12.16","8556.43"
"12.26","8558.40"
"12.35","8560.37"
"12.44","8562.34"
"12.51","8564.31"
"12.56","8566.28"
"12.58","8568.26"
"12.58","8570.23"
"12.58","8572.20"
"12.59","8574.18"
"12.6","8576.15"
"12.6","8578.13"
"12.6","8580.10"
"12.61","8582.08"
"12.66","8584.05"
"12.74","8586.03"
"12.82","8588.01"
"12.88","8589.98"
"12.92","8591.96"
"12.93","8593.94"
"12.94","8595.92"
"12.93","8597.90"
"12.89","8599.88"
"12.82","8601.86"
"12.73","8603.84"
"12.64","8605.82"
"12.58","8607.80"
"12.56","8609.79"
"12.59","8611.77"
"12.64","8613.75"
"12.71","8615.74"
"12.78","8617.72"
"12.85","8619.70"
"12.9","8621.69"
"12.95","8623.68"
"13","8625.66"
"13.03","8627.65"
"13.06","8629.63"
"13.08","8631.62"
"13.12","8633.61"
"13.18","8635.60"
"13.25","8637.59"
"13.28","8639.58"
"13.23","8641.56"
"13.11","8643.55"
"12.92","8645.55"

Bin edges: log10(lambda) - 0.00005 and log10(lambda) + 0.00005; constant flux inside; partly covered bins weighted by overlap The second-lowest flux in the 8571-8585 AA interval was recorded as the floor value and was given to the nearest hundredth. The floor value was 12.59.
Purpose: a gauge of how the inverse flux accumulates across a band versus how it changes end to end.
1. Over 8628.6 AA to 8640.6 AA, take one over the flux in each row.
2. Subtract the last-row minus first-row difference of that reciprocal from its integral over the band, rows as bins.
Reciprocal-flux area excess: 0.91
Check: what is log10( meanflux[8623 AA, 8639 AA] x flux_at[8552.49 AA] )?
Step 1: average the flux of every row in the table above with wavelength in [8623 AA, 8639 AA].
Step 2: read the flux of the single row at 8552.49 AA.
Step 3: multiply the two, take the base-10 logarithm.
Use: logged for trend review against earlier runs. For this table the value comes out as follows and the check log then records 2.19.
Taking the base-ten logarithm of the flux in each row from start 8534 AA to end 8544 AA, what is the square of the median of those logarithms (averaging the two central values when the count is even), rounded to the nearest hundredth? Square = 1.03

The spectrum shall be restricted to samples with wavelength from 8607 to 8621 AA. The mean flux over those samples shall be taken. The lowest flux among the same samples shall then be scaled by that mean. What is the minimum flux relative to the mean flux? 0.991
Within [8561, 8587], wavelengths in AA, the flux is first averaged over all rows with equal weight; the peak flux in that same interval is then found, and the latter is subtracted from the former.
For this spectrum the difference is -0.15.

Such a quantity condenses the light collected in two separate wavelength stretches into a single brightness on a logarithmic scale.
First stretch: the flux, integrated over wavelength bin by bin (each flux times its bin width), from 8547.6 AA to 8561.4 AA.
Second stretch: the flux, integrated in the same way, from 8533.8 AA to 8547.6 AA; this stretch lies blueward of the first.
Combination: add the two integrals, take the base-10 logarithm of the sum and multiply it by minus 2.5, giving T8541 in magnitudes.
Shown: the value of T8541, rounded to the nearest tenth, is -6.2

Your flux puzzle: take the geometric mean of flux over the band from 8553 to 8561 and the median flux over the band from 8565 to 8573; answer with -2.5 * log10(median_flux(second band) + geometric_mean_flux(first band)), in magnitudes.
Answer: -3.49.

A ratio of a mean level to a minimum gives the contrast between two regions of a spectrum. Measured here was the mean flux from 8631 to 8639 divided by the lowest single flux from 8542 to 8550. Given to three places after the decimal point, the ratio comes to 1.307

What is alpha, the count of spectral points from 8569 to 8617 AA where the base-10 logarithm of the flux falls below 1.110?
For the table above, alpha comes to 19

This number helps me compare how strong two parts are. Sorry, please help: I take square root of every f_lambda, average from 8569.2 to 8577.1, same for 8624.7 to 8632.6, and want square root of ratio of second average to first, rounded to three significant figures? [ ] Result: 1.01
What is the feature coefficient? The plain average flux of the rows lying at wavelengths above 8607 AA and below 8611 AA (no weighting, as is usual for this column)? 12.6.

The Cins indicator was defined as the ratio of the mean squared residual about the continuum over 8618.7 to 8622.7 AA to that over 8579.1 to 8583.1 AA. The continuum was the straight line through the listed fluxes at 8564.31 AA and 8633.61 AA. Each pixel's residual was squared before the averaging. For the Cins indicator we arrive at 6.3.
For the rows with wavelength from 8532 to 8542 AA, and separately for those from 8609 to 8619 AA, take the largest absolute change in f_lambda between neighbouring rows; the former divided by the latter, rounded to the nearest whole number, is 7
